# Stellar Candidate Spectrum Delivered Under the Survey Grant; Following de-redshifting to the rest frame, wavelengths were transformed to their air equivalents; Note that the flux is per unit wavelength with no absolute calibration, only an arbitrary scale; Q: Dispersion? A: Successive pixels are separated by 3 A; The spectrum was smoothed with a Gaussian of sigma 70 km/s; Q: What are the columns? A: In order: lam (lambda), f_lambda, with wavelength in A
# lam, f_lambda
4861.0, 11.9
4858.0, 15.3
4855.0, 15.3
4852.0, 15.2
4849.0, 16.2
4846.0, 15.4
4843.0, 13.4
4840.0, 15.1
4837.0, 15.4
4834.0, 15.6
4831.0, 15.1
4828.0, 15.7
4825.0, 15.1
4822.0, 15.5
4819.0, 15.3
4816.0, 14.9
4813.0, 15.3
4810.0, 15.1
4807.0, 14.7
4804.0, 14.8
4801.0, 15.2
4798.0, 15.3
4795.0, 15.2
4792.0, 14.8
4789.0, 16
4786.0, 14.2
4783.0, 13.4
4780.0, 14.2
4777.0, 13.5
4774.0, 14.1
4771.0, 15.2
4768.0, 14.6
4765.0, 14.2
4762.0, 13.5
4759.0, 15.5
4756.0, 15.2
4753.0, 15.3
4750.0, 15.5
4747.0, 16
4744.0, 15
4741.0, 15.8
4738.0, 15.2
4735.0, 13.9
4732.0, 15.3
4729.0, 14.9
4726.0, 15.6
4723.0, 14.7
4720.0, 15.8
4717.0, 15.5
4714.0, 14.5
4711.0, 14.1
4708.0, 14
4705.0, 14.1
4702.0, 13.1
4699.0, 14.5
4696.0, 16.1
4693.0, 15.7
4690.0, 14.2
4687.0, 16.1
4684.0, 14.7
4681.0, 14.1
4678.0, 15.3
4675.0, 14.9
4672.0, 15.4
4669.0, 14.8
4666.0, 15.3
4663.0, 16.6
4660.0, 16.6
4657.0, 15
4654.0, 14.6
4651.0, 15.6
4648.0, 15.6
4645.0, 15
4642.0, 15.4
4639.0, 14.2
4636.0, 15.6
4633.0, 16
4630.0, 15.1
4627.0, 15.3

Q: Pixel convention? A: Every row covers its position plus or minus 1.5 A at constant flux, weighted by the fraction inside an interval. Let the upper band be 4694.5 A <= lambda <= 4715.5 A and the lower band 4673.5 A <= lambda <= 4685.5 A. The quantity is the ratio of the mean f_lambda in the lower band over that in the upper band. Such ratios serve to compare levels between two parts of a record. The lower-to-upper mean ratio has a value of 1.03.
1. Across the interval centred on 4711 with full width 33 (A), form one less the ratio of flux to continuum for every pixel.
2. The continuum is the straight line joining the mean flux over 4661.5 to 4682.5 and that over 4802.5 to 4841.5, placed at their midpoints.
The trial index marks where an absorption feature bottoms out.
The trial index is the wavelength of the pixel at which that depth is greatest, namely 4702.0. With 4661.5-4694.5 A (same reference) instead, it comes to 4681.0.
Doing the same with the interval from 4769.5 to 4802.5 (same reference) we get 4783.0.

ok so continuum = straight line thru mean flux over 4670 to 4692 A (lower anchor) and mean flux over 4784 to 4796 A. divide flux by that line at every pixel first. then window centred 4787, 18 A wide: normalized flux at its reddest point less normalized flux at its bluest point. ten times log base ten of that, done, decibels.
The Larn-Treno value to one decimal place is -11.8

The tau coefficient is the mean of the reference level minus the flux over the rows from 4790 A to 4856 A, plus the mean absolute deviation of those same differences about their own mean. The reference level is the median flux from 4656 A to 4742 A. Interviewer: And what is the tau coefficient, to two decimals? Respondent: 0.15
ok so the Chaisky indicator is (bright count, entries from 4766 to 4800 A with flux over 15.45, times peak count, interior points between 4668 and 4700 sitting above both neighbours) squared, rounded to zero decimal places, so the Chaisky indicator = 16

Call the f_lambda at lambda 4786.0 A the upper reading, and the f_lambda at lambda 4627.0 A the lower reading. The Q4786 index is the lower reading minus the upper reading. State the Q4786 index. 1.1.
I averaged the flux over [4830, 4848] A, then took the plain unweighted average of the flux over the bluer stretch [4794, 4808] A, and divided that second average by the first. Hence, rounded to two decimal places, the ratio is 1.00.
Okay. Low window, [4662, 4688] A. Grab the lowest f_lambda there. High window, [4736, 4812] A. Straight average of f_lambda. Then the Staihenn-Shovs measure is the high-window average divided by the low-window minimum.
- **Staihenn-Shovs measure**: 1.05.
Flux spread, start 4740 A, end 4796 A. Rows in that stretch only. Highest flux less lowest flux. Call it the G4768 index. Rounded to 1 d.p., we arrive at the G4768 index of 2.6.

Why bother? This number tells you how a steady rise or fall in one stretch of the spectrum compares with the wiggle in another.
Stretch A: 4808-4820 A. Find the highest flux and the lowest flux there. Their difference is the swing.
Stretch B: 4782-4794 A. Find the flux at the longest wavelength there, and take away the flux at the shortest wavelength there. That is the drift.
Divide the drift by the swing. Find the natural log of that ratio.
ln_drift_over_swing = 1.3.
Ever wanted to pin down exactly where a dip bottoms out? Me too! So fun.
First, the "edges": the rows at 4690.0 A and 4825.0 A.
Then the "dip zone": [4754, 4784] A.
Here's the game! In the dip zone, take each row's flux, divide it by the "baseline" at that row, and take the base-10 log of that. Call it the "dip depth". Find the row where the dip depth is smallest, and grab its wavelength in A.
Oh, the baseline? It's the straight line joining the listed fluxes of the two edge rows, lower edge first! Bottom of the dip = 4783.0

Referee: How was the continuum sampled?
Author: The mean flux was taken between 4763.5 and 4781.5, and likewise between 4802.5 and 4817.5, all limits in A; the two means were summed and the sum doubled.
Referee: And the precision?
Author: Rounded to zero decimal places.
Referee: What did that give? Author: 59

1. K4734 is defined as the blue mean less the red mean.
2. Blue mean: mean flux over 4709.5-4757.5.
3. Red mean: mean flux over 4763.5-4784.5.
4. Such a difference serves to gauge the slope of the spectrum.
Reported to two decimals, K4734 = 0.97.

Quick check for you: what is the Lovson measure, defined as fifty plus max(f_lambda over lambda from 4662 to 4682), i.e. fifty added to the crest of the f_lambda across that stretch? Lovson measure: 66.60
